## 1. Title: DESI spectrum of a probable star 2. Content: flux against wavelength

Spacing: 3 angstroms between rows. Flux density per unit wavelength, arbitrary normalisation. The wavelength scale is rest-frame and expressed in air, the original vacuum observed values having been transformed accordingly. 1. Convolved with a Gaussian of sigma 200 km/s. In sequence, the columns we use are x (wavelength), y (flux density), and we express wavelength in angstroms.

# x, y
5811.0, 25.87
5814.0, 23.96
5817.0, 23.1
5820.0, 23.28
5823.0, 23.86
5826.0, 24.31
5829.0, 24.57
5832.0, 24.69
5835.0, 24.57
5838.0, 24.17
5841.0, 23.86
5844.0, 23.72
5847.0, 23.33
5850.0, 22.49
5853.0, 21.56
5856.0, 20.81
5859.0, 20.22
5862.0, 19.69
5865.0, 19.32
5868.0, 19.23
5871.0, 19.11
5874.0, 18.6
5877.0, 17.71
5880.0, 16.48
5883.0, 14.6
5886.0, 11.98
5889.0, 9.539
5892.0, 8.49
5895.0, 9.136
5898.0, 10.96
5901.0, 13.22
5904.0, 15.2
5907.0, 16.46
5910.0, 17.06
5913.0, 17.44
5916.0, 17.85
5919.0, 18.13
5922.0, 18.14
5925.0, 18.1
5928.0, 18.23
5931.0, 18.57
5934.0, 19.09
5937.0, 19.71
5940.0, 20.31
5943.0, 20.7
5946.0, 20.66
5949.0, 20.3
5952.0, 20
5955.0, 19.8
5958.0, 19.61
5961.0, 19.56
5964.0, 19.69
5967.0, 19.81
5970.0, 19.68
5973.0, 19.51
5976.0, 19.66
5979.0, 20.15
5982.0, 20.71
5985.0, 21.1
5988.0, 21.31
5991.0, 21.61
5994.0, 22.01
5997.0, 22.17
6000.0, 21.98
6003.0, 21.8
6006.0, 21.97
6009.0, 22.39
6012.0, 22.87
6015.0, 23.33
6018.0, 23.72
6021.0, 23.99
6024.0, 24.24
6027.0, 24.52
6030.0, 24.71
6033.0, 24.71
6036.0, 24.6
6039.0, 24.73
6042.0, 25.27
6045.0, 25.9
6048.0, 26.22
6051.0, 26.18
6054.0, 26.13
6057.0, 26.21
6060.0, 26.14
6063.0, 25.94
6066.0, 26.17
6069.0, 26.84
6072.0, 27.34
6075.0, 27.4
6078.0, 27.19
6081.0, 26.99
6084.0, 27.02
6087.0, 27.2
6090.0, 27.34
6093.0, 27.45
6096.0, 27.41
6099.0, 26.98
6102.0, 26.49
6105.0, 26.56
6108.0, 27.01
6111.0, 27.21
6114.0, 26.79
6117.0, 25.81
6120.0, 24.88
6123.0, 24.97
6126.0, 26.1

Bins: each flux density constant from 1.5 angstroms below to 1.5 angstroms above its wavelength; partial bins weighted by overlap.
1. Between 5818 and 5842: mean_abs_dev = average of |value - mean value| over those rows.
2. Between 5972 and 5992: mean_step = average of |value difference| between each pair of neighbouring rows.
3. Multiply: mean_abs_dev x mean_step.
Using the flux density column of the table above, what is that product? 0.13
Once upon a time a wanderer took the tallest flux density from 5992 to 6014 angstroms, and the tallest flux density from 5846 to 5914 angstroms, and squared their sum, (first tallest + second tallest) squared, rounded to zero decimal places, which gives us 2134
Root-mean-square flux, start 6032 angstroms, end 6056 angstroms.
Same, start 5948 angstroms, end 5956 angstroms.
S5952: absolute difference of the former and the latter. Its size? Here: 5.4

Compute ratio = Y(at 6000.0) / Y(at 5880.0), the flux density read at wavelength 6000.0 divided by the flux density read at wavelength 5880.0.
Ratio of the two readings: 1.33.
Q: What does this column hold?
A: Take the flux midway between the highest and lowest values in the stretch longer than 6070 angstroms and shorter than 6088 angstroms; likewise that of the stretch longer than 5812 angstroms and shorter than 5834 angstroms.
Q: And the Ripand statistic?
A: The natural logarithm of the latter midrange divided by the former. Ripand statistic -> -0.13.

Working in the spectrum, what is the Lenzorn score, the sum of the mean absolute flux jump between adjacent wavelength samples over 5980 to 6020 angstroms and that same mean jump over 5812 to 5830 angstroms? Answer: 0.78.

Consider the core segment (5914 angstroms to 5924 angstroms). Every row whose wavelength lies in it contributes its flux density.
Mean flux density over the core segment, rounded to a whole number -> 18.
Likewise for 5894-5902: 11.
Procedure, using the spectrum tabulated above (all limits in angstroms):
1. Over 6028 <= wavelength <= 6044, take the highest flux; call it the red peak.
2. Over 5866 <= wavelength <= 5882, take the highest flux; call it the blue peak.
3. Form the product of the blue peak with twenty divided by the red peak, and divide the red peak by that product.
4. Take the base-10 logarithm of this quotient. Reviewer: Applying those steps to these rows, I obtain 0.22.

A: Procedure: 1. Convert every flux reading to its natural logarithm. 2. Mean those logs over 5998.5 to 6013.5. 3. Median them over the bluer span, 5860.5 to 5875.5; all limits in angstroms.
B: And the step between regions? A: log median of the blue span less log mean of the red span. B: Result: -0.1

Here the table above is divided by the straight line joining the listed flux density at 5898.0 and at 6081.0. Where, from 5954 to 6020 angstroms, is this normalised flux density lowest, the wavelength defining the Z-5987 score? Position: 6006.0 angstroms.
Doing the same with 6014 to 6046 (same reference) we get 6039.0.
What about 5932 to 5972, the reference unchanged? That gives 5970.0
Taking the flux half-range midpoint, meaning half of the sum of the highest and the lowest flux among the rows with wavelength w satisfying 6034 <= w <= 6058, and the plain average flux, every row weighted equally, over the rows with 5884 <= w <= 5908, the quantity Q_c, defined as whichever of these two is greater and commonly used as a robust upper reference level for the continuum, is 25.4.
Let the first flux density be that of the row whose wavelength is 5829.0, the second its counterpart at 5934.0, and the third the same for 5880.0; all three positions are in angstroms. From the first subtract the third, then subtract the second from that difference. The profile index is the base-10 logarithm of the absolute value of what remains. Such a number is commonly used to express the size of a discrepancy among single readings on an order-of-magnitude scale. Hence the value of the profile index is 1.04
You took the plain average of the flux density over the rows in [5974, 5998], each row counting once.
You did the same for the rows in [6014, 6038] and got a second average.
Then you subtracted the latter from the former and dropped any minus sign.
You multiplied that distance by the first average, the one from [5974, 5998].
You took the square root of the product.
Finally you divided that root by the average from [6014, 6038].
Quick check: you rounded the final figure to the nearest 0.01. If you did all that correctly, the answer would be 0.34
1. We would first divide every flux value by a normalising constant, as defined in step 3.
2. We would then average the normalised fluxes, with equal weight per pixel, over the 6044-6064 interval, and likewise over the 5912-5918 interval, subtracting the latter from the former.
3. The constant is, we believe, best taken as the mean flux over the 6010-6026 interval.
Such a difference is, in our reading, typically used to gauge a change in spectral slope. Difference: 0.36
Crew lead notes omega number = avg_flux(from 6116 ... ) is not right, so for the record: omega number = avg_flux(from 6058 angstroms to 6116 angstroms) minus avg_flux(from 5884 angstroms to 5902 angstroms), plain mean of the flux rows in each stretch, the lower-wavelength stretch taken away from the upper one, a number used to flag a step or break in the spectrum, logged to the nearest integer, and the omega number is 16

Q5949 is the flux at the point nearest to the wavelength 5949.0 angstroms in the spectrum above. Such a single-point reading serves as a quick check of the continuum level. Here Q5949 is 20.3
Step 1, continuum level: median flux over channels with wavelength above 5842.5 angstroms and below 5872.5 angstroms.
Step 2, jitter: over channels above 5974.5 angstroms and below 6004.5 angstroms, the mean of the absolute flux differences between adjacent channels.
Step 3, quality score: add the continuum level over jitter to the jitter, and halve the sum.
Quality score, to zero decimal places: 32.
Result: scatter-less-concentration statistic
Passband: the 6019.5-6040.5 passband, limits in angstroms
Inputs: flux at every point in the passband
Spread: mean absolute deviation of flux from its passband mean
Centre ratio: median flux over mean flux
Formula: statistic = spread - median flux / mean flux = -0.78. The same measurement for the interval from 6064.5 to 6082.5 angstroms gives -0.68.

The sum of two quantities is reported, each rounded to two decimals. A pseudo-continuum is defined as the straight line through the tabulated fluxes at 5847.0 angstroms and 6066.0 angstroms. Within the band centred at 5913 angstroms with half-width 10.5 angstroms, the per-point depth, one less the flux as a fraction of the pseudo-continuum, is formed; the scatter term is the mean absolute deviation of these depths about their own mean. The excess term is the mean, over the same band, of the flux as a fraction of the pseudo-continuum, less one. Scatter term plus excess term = -0.26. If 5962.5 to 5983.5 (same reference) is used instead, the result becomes -0.19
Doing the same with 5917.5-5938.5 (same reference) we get -0.22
